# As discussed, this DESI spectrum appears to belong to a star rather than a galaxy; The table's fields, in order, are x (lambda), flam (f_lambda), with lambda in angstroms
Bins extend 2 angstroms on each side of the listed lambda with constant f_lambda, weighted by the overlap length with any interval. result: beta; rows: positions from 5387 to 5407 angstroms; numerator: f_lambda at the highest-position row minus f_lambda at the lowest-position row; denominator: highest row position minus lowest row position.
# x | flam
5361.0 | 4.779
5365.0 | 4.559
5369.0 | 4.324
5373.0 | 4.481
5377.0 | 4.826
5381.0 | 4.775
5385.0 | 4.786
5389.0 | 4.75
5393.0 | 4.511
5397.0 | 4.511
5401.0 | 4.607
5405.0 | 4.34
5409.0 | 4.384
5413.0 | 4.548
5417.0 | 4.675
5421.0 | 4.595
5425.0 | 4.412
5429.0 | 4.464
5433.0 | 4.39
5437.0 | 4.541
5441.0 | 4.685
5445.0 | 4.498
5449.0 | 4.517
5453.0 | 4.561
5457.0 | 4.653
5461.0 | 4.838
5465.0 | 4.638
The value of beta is -0.026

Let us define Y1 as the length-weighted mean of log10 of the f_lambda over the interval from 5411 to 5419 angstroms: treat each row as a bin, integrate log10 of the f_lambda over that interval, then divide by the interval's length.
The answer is 0.664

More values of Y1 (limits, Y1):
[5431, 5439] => 0.650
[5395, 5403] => 0.659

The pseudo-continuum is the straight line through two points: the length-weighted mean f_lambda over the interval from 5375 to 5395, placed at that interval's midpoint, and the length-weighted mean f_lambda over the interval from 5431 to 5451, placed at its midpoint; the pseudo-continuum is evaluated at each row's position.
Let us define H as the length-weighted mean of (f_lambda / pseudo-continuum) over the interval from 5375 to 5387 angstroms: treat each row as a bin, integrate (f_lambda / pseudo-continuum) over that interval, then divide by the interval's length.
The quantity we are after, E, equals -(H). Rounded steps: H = 1.01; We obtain -1.01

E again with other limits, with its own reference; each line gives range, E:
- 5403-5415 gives -0.95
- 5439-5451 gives -1.01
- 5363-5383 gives -0.96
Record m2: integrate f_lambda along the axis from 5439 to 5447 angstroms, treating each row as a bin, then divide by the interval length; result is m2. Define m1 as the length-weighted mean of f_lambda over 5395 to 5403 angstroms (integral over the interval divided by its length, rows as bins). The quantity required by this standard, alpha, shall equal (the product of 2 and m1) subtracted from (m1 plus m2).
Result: 0.03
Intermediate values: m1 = 4.56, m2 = 4.59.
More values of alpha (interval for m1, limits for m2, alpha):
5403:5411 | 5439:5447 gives 0.23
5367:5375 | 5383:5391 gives 0.37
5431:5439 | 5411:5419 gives 0.15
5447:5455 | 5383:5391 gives 0.23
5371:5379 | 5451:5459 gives -0.05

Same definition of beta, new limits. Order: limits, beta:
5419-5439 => -0.003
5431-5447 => 0.009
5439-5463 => 0.008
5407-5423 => 0.018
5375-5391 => -0.006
